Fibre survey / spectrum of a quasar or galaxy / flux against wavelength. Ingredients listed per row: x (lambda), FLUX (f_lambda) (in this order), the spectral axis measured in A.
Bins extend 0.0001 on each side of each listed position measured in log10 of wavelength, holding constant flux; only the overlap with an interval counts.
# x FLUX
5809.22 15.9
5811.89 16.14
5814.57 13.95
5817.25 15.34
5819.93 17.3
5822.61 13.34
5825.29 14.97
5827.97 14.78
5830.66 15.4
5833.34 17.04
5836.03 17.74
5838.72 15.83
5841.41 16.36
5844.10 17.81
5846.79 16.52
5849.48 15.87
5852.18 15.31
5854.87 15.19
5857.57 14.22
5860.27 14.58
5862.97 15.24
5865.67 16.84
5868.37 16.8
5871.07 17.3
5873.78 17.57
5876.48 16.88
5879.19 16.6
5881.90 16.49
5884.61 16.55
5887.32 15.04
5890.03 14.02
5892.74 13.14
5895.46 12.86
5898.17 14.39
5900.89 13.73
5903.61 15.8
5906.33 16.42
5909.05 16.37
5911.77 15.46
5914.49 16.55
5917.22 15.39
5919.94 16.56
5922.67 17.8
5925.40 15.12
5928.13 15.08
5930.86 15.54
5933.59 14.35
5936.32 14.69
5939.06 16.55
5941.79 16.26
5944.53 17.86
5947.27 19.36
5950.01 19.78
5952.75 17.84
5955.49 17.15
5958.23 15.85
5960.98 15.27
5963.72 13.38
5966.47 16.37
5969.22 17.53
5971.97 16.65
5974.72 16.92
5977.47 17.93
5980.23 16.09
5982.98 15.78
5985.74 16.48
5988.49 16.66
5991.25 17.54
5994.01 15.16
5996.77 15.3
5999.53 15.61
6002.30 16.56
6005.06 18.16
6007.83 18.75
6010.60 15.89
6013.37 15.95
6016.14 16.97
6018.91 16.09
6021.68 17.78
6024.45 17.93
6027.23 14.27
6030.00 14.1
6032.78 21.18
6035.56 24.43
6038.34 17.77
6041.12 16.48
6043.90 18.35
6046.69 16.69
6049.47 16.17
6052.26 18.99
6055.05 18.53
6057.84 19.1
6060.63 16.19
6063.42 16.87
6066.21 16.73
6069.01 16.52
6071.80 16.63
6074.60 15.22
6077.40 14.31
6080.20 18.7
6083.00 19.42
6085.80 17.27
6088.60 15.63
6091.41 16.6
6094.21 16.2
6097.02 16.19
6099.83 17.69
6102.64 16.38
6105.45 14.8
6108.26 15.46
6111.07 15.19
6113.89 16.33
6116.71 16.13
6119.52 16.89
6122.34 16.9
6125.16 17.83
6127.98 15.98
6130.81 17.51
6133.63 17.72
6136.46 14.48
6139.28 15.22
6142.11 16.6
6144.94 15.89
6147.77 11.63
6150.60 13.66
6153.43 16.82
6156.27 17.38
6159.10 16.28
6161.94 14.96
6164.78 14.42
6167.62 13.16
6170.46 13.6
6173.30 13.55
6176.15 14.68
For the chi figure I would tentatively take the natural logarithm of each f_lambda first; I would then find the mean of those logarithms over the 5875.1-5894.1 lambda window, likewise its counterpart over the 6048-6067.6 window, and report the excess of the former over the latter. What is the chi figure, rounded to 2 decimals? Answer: -0.12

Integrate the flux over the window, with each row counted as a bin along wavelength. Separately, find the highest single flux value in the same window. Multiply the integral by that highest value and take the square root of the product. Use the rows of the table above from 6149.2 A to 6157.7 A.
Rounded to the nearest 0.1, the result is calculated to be 48.6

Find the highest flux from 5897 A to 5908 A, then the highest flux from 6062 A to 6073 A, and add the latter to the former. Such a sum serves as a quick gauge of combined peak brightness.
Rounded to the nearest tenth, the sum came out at 33.3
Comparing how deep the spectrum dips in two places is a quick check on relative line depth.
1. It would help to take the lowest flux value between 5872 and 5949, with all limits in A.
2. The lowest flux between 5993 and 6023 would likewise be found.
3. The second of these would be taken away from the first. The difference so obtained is -2.3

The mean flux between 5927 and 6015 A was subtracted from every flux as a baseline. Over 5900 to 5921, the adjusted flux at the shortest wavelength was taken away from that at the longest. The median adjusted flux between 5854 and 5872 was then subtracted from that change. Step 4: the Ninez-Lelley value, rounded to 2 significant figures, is 4.1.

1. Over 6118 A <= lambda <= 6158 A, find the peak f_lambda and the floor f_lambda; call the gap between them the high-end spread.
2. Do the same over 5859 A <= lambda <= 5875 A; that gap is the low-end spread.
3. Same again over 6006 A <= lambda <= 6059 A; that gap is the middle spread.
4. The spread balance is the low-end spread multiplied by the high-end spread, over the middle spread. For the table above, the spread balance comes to 1.8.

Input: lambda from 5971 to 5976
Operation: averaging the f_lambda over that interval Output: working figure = 16.8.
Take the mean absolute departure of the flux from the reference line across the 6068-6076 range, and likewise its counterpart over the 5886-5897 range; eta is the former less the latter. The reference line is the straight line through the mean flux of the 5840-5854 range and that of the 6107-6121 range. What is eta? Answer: -1.9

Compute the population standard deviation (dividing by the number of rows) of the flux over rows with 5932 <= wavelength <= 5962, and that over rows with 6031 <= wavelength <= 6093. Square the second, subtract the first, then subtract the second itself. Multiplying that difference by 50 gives 37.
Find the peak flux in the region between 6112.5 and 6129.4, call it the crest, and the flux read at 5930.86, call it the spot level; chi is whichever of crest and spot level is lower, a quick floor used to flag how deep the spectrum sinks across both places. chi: 15.5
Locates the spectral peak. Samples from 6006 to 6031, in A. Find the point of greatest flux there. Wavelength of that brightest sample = 6007.83 A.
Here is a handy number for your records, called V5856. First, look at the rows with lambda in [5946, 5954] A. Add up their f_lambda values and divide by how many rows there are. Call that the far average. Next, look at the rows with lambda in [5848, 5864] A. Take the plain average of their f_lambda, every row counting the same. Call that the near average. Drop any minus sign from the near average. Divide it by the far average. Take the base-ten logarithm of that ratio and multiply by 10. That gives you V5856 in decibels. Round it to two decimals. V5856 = -1.01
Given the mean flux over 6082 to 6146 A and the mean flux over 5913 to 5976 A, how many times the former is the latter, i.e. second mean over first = 1.00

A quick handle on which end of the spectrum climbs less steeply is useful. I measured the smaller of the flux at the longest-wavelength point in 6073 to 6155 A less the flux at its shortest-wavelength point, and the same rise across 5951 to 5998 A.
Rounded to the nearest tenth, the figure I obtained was -2.5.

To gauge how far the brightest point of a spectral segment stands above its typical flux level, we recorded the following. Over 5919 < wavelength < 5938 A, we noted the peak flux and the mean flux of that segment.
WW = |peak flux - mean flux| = 2.2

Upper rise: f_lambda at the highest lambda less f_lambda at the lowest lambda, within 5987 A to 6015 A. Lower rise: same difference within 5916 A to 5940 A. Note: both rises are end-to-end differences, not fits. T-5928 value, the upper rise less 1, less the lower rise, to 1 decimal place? -2.9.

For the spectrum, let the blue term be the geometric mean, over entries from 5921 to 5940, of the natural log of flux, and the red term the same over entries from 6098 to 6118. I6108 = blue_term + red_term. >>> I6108 5.51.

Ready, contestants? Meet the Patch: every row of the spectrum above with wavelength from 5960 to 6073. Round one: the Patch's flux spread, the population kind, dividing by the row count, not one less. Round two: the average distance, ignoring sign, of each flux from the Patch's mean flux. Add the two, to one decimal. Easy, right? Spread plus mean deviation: 3.1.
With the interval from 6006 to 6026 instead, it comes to 2.0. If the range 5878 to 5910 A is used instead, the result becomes 2.6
